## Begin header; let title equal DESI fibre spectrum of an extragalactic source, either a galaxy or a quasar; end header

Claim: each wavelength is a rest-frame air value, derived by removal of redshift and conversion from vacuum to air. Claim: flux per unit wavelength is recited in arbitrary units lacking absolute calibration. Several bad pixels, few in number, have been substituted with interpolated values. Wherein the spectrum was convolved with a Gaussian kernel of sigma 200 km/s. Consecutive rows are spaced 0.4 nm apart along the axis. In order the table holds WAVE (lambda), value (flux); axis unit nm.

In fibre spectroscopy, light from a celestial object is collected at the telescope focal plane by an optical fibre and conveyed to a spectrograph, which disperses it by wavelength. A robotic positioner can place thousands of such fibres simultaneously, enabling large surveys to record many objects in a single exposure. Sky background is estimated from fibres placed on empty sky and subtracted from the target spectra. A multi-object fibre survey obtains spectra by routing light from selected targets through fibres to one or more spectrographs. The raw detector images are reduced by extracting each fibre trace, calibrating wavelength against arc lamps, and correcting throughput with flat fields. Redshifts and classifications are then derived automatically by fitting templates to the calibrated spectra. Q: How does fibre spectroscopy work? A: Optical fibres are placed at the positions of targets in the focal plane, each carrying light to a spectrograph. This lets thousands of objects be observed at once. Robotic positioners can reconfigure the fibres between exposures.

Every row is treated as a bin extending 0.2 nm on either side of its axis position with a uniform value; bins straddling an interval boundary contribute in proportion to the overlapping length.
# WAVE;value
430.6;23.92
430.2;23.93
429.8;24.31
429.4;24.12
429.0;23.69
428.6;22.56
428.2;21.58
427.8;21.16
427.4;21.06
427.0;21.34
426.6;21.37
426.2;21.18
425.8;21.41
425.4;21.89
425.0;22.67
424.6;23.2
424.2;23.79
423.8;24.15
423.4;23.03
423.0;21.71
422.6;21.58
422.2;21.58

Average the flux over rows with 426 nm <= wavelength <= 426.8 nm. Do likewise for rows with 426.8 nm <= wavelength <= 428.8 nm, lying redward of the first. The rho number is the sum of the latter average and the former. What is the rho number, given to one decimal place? 42.8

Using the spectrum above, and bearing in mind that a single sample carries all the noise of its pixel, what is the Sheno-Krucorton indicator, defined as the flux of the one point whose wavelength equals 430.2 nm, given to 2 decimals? 23.93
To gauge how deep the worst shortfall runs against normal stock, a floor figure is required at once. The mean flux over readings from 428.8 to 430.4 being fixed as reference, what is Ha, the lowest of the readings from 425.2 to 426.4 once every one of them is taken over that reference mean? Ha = 0.88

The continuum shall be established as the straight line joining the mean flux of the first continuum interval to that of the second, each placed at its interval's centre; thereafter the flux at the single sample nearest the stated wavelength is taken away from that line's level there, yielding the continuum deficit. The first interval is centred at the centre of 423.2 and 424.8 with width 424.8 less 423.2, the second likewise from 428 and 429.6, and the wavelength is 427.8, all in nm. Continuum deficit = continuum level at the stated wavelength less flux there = 1.9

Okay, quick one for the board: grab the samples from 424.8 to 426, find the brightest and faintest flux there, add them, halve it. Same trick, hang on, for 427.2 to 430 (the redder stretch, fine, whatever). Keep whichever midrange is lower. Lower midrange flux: 22.0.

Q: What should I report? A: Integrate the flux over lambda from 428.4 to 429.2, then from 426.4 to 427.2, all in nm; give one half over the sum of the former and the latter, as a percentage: 1.41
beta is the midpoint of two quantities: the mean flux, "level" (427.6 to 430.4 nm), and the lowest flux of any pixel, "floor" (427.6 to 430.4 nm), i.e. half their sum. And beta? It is 22.1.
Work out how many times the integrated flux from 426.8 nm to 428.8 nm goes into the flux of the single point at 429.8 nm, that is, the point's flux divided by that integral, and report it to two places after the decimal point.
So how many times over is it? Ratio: 0.56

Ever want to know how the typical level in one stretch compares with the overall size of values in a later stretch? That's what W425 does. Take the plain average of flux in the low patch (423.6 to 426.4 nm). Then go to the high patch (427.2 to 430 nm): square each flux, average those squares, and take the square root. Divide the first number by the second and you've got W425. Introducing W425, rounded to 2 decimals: 1.00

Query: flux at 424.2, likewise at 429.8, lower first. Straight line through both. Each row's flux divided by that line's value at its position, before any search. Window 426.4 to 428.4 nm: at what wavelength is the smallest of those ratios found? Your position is 427.4 nm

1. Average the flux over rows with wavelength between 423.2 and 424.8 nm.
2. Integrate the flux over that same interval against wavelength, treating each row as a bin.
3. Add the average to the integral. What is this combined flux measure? 61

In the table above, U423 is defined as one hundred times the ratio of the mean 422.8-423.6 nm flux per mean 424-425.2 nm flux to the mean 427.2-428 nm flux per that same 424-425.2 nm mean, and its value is 106.0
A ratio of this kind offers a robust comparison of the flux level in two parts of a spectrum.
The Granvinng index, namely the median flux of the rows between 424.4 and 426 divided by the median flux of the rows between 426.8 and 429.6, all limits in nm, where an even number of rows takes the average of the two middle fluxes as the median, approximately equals 1.03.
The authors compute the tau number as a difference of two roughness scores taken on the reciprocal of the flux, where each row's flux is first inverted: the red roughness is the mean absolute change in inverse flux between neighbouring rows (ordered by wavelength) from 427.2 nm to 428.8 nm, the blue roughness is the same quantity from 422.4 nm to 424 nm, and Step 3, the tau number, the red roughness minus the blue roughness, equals -0.0006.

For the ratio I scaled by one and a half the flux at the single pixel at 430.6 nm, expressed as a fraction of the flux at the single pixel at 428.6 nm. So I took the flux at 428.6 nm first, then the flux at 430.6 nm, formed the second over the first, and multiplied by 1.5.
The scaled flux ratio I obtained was 1.59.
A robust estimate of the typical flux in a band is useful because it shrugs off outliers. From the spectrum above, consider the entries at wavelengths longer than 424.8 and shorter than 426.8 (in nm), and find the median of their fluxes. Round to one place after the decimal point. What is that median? 21.4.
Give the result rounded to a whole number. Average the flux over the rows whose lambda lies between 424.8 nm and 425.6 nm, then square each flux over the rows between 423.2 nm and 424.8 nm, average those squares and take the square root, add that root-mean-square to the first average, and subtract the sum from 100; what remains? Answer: 54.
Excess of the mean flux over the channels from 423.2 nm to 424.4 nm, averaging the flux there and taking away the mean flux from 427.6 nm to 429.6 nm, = 1.0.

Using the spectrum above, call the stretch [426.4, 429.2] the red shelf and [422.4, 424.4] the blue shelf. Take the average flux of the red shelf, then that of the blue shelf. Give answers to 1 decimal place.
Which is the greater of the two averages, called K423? 22.9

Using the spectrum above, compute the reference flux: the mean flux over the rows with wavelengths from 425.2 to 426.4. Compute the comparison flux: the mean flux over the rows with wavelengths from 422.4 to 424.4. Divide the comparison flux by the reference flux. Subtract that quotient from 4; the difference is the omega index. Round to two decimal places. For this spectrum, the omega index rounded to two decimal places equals 2.94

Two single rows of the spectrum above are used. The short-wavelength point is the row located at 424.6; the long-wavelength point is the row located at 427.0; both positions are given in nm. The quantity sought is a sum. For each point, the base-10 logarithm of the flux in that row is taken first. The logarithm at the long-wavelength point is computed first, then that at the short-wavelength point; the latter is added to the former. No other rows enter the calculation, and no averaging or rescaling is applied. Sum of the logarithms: 2.69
